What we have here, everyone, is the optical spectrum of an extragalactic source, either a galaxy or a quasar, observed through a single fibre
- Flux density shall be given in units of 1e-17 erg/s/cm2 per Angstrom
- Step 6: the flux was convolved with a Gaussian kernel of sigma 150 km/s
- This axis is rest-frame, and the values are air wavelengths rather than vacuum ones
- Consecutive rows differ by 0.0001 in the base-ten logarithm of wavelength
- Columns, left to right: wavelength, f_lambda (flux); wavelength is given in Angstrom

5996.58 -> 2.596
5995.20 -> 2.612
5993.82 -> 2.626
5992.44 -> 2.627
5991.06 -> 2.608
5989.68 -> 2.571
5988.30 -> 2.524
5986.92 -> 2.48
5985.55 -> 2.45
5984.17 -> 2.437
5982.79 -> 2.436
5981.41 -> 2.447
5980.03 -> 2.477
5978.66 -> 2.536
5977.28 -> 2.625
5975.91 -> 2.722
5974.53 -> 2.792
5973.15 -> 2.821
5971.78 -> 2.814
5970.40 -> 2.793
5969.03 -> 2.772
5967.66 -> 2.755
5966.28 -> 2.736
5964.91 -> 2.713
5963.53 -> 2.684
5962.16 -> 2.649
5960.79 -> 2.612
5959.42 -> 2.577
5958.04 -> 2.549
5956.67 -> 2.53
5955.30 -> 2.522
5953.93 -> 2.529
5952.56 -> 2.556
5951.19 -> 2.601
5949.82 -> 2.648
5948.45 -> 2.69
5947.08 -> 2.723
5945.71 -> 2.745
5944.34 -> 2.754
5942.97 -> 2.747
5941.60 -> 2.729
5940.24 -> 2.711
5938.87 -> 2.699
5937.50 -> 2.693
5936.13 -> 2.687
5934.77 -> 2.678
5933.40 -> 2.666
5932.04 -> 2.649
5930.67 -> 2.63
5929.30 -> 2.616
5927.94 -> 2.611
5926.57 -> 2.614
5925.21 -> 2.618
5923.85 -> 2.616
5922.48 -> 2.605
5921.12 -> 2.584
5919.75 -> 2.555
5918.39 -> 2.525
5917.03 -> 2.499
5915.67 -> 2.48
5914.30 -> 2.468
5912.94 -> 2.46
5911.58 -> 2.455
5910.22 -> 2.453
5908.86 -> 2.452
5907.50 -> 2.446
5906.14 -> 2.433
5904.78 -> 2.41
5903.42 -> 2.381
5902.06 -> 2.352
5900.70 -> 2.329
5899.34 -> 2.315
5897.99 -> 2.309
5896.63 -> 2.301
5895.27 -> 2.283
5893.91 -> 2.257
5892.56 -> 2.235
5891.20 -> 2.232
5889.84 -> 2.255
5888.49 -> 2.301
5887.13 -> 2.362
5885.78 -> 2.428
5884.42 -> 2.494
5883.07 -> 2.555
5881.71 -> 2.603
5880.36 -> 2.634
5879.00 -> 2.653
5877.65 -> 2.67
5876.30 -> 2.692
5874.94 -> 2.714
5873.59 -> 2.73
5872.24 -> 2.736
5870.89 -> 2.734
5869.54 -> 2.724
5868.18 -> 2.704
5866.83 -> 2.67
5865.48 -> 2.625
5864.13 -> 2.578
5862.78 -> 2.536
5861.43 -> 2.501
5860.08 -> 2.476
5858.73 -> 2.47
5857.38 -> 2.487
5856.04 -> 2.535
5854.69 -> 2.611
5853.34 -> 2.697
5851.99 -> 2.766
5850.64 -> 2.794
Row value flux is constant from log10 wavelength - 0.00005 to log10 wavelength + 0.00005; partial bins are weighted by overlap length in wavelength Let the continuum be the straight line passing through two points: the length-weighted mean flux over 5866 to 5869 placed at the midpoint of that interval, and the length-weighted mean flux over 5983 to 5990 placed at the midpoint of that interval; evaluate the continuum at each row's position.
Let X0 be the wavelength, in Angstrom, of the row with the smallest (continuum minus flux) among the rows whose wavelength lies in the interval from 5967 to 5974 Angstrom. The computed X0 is 5973.15 Angstrom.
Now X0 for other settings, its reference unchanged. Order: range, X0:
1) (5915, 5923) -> 5922.48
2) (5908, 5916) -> 5915.67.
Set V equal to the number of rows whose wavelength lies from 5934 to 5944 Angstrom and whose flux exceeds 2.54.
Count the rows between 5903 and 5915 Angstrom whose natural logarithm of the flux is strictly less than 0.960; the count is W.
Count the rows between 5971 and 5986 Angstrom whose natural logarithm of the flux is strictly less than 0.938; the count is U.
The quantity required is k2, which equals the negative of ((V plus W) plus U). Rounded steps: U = 6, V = 7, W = 9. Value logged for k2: -22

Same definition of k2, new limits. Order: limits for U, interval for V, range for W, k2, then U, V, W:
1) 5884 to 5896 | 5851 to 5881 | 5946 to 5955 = -28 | 9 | 16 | 3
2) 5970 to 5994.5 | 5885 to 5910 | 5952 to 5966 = -14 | 8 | 0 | 6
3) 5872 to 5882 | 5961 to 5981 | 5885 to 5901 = -24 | 0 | 12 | 12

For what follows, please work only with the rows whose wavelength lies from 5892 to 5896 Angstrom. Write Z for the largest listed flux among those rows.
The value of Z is 2.283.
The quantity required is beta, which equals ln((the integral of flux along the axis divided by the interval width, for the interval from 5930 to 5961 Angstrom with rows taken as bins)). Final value 0.97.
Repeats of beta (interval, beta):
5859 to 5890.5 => 0.95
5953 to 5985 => 0.97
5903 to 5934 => 0.93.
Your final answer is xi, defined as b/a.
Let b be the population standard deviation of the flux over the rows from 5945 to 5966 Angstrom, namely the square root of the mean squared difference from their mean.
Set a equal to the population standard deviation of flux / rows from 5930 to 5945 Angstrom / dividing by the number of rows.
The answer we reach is 2.0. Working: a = 0.04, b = 0.07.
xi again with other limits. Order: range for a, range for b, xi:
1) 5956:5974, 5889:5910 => 0.8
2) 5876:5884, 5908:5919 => 0.5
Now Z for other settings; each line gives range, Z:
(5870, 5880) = 2.736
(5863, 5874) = 2.736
